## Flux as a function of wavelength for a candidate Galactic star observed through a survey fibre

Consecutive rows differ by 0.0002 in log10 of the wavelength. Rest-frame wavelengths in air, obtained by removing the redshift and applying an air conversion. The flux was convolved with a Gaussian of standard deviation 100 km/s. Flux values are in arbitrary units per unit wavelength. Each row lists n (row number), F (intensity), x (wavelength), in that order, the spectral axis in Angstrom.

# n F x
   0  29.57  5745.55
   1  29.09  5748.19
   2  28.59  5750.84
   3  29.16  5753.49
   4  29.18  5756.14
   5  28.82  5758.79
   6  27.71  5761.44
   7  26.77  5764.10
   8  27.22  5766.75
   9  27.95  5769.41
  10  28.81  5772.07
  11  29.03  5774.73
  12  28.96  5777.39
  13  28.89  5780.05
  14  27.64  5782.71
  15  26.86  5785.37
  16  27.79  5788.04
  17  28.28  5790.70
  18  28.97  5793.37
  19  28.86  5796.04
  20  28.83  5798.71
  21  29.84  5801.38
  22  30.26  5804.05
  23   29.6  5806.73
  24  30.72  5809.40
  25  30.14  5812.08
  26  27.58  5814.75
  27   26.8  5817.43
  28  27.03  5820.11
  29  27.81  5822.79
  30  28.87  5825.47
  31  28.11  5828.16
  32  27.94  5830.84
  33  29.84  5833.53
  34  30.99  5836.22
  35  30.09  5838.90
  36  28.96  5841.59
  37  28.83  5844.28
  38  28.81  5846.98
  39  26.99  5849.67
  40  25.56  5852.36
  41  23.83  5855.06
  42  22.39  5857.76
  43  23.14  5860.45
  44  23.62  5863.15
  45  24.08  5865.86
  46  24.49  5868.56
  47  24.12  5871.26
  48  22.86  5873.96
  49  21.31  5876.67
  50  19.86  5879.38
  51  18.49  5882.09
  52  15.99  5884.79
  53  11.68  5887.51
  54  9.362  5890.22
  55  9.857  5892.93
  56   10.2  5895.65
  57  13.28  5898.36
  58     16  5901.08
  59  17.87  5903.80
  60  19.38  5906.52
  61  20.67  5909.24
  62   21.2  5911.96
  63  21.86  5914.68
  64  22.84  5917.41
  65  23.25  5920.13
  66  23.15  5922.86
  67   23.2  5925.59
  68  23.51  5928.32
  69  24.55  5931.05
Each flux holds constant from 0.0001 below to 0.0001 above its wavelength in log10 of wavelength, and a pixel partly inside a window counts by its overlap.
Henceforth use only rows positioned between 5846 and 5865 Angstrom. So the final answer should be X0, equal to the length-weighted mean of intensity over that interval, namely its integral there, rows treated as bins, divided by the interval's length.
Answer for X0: 25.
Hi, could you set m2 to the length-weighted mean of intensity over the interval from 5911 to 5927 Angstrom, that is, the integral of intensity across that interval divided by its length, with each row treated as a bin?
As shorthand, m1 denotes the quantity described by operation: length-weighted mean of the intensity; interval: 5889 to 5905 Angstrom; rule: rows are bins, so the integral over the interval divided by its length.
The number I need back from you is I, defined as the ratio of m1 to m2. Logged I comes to 0.56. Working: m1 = 13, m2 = 22.6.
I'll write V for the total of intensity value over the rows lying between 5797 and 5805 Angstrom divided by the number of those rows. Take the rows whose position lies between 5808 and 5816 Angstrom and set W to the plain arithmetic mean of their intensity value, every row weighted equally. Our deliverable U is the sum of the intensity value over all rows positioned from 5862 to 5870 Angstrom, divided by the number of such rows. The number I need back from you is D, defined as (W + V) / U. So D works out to 2.46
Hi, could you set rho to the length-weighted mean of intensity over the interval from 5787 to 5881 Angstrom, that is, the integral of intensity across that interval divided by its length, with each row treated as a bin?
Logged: 27.0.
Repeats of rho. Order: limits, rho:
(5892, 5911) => 15.6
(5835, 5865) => 26.6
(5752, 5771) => 28.1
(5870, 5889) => 19.1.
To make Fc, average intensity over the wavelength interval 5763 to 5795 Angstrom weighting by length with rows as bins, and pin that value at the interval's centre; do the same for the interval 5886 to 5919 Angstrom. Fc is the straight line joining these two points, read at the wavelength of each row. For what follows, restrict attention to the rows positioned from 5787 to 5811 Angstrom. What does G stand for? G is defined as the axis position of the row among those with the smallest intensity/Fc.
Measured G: 5788.04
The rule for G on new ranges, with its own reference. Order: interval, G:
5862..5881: 5879.38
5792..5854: 5793.37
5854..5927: 5890.22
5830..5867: 5857.76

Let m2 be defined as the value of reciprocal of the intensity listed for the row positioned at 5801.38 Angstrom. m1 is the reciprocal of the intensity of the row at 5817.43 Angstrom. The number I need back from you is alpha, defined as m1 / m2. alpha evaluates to 1.1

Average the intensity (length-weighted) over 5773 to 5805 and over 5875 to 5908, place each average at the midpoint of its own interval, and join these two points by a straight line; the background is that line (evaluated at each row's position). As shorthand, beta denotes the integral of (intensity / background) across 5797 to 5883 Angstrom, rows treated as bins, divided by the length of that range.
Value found 1.22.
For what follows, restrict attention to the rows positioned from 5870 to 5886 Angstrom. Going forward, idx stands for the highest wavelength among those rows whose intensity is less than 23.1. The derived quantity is 5884.79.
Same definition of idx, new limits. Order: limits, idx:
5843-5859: 5857.76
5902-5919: 5917.41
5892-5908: 5906.52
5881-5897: 5895.65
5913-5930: 5917.41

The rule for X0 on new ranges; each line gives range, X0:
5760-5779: 28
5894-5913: 17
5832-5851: 29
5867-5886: 21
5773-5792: 28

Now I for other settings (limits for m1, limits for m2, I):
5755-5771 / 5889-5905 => 2.19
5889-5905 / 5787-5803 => 0.44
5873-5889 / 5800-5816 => 0.61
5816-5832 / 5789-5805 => 0.95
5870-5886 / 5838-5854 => 0.73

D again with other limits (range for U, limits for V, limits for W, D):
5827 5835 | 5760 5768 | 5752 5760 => 1.97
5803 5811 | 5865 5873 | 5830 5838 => 1.78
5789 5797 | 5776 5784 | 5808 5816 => 2.02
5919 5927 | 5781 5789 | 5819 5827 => 2.39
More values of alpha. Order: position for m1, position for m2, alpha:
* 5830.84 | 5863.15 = 0.8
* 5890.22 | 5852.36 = 2.7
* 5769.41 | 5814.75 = 1.0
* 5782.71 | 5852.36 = 0.9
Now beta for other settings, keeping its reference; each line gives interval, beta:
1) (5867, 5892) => 1.08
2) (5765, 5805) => 0.98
